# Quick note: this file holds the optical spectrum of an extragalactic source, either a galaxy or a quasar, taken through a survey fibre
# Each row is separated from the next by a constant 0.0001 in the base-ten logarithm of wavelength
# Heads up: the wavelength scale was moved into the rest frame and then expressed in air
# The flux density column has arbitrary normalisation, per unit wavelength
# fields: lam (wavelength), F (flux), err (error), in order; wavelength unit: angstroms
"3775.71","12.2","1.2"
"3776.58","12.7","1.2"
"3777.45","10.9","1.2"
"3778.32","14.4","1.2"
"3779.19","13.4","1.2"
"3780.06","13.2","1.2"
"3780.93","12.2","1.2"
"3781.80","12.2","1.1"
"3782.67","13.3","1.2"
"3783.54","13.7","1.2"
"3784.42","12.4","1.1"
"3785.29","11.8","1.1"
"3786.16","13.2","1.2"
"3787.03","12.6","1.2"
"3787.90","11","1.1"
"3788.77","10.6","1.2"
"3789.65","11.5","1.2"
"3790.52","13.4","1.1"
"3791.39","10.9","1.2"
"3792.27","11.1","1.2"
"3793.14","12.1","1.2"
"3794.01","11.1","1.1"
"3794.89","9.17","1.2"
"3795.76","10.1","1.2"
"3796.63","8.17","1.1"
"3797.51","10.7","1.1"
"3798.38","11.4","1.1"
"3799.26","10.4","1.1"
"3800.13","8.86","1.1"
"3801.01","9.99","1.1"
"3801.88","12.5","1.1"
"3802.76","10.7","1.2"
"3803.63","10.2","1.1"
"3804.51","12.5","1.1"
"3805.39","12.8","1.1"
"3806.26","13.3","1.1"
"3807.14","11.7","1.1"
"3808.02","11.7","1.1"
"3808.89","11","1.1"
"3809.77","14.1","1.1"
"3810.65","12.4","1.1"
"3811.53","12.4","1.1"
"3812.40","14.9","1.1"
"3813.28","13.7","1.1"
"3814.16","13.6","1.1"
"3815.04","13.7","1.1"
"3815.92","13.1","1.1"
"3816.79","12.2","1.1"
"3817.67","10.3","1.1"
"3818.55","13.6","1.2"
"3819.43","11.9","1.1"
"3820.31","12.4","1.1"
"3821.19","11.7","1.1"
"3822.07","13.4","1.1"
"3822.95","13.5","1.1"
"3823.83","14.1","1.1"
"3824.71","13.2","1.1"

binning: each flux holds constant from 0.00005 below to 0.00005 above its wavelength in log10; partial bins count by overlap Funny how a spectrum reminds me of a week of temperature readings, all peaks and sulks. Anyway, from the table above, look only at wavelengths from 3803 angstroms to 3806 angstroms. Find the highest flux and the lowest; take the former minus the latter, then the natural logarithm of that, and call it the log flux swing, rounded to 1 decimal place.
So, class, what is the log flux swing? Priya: 1.0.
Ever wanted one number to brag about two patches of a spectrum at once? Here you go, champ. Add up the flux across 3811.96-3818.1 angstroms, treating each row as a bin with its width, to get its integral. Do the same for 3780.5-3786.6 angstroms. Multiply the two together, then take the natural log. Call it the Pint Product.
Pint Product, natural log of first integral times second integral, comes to 8.74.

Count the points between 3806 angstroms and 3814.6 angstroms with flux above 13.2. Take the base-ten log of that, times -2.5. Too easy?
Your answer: -1.7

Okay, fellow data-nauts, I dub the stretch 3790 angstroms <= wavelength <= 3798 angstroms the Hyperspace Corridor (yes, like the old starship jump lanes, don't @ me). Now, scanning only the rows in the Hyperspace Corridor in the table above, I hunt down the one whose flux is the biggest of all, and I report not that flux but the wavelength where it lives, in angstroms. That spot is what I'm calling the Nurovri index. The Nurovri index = 3790.52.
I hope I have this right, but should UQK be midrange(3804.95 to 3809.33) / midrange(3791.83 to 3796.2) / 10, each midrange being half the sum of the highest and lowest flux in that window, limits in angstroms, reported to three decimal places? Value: 0.114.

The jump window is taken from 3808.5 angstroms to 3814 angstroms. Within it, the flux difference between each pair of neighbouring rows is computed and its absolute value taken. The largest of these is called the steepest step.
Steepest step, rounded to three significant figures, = 3.10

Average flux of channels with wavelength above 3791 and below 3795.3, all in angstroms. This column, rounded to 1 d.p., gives 10.9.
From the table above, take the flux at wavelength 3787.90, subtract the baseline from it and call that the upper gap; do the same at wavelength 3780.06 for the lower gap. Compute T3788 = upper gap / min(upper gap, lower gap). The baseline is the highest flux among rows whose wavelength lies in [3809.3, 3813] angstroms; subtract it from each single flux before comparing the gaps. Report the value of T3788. 1.00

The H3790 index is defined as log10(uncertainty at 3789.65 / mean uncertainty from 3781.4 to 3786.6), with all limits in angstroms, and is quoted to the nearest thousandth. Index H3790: 0.018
